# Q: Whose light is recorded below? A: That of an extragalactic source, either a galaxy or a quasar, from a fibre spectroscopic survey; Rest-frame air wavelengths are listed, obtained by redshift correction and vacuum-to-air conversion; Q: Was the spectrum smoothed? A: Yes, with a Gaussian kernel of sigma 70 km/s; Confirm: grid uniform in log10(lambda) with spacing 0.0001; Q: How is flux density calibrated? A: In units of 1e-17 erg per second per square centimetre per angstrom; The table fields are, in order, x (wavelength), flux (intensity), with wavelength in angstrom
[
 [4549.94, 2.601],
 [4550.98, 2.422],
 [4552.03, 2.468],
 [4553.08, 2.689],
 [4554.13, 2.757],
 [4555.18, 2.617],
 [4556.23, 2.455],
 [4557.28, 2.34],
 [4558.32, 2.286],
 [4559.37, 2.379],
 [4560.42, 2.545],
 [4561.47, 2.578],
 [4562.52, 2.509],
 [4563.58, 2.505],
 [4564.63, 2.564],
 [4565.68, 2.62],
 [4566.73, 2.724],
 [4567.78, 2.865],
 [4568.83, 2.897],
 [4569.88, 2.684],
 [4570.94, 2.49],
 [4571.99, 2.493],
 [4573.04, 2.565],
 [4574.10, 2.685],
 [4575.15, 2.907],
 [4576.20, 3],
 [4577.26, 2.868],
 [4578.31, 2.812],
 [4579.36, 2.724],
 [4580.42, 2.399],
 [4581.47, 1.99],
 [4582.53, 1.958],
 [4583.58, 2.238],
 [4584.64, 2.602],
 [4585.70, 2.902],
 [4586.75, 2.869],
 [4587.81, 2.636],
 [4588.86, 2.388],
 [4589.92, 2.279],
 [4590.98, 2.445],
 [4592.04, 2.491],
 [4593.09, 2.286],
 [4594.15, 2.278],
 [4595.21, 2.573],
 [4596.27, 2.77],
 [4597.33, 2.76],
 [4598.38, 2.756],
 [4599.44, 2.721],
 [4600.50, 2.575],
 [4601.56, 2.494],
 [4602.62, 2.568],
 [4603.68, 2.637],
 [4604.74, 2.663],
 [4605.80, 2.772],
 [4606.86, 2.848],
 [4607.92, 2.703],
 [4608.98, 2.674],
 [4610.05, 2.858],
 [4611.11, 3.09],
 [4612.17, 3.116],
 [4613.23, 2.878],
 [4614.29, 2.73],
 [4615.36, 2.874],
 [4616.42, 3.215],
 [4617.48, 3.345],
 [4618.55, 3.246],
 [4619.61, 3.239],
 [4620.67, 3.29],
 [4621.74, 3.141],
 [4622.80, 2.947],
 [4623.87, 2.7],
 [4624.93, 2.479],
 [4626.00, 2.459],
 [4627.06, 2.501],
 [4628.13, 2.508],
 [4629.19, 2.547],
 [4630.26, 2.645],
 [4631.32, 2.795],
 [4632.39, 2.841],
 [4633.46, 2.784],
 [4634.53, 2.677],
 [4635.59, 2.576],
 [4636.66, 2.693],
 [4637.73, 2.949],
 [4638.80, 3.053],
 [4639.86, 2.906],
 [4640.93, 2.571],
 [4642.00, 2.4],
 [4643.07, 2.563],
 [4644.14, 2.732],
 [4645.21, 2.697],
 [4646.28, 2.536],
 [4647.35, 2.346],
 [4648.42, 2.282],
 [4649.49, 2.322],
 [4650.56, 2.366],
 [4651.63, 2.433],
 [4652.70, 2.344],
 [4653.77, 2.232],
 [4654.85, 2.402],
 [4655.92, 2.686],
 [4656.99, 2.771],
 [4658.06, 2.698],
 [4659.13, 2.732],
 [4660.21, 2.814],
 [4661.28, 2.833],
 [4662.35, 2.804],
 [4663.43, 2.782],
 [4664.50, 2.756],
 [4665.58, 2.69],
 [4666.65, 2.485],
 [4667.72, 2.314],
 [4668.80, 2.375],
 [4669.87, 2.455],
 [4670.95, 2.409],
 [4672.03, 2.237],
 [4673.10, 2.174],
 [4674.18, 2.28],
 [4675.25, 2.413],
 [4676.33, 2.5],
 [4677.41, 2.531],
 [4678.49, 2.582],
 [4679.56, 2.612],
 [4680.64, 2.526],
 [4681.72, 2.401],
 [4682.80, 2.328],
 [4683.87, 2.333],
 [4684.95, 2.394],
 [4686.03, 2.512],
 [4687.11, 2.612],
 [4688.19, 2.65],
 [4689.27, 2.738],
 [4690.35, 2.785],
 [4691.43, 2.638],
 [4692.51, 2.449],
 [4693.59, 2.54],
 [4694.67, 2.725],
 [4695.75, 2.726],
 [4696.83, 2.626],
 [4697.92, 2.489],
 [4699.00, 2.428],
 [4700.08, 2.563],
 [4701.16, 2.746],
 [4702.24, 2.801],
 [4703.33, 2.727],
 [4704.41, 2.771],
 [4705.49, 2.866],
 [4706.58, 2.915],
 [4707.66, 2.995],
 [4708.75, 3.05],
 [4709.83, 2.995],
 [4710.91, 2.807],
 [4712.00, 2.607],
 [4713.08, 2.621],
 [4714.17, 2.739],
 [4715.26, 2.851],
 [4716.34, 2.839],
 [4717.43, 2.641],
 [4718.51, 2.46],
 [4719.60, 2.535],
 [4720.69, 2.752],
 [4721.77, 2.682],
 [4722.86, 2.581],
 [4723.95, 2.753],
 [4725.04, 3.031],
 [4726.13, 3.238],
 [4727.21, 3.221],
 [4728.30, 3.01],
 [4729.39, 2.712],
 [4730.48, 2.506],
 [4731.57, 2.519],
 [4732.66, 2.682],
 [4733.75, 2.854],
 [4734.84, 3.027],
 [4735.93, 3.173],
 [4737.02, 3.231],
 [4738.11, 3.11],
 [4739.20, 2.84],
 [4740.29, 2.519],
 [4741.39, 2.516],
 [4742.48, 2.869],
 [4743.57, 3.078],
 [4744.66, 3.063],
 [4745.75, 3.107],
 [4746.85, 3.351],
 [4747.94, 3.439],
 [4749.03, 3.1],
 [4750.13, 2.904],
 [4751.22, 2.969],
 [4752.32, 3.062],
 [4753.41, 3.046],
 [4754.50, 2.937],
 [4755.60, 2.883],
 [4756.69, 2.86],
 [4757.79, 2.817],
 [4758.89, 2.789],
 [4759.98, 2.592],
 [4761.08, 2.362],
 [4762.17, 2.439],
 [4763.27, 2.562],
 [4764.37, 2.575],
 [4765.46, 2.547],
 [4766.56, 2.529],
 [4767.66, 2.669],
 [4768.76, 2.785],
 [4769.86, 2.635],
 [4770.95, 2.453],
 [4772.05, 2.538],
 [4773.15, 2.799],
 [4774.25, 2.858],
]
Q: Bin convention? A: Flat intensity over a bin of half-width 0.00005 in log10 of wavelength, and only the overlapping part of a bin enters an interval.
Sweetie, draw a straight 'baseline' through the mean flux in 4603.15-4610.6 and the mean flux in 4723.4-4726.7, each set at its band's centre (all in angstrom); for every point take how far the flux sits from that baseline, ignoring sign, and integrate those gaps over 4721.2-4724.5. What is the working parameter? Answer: 1.1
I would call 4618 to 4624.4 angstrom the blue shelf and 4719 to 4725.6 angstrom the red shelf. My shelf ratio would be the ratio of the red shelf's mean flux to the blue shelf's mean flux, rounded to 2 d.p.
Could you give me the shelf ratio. 0.88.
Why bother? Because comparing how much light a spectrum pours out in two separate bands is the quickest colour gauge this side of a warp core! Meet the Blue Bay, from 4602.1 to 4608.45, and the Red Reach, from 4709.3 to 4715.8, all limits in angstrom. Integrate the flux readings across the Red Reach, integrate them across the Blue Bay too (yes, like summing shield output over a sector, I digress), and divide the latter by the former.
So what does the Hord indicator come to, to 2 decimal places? 0.95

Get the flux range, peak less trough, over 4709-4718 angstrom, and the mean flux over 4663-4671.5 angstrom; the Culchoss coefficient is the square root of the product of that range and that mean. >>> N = 0.99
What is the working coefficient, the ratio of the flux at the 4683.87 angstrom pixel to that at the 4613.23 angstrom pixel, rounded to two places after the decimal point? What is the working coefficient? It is 0.81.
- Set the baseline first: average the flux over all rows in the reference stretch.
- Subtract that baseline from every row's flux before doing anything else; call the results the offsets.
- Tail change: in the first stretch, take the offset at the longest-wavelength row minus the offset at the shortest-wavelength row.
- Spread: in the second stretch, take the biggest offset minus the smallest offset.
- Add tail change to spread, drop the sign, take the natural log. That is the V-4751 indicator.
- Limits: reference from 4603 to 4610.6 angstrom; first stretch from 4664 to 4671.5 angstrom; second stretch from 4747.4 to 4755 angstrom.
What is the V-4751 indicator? -1.7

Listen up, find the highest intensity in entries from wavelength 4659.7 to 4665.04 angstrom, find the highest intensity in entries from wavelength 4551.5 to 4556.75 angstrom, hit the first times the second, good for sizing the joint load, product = 7.81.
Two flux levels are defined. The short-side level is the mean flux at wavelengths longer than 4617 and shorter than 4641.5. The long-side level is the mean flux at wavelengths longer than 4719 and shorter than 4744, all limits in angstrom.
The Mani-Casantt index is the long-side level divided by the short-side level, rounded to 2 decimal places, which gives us 1.01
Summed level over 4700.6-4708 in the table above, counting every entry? 19.82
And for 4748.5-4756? 20.90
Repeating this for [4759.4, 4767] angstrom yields 17.61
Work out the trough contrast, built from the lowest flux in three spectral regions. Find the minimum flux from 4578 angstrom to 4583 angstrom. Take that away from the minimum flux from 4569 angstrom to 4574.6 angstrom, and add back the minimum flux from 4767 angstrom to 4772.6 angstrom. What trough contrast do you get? 3.0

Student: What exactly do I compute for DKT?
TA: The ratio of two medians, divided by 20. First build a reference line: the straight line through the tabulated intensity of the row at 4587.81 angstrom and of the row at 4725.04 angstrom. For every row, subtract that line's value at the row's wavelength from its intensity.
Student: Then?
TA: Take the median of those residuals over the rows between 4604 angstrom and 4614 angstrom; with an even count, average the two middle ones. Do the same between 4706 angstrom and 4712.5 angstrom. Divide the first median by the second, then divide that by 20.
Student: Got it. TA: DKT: -0.29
